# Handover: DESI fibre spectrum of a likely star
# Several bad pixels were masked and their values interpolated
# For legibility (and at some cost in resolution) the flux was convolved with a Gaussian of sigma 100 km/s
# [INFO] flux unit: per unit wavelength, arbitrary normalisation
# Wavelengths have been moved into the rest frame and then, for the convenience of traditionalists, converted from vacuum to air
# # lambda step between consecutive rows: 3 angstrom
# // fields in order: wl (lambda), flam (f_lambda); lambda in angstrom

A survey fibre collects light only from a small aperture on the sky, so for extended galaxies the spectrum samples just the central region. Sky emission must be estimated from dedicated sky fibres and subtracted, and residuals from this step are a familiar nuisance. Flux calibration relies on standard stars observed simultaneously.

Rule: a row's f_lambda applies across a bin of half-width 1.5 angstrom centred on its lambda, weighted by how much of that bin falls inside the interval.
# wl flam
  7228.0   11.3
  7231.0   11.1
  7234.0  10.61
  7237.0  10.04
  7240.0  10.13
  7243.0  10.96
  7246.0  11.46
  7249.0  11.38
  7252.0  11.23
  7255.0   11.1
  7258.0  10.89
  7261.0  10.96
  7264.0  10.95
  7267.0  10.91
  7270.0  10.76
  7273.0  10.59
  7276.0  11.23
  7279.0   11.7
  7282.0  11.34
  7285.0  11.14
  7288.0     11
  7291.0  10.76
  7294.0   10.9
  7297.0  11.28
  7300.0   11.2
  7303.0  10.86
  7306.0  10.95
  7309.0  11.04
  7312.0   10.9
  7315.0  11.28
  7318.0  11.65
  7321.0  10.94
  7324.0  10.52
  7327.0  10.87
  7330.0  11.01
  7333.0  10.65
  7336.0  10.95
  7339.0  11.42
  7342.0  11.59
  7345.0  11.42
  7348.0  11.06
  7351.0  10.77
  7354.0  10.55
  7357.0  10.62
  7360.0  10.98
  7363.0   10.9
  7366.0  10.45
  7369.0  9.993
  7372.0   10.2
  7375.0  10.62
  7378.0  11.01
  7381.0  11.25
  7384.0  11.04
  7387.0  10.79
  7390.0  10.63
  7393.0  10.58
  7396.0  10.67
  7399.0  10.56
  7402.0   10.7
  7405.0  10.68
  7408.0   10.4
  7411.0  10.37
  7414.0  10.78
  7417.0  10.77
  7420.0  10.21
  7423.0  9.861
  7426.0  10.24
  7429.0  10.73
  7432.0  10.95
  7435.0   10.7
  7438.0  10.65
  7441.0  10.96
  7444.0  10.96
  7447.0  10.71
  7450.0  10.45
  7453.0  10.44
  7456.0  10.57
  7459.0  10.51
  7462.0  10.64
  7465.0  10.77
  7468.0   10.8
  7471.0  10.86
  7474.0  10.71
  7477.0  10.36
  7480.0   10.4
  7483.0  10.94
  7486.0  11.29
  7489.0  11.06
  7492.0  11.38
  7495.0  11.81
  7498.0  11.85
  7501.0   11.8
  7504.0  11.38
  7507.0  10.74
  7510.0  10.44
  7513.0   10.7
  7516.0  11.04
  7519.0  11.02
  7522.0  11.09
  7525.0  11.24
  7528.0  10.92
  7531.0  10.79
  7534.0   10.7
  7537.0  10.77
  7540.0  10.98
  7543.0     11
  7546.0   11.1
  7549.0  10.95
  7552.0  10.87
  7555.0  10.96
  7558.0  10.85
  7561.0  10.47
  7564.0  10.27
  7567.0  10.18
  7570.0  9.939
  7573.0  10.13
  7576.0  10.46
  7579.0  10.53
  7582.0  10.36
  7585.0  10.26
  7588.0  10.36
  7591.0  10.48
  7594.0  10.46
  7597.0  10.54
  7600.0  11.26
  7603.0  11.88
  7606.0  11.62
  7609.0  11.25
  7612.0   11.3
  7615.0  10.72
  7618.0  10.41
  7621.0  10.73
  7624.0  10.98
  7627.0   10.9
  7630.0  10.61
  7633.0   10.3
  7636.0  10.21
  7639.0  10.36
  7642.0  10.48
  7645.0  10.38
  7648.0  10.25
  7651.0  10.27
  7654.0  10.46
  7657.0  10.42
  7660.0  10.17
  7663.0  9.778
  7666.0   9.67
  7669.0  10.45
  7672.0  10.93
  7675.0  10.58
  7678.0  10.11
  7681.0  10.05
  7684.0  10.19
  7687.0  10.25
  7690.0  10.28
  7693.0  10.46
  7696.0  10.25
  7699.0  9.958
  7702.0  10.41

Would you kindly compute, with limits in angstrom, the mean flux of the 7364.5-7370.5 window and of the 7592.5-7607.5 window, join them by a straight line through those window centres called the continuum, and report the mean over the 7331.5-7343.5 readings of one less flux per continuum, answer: -0.10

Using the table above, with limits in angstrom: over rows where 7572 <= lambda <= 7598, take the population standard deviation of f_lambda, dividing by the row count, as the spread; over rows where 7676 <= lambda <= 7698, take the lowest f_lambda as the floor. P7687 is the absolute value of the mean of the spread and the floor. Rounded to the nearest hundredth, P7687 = 5.09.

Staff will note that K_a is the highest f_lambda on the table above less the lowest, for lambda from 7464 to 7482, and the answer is 0.50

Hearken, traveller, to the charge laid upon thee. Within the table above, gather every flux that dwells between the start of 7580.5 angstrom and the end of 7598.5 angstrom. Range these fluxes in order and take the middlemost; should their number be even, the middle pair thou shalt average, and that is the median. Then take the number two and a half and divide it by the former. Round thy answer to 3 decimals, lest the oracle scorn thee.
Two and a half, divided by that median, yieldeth 0.240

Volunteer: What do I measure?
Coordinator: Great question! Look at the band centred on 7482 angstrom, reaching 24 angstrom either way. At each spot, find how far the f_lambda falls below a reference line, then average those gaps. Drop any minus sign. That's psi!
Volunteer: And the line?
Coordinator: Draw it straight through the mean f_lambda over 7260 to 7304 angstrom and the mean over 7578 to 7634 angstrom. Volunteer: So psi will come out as 0.15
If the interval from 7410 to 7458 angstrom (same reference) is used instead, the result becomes 0.34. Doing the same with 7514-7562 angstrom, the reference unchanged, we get 0.08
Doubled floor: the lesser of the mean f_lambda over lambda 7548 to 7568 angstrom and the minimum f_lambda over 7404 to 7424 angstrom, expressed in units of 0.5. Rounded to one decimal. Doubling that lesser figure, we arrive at 19.7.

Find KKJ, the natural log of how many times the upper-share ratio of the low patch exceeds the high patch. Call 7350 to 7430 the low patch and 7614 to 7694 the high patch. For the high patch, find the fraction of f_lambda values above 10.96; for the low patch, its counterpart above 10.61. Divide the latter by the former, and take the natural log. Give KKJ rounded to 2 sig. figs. 2.8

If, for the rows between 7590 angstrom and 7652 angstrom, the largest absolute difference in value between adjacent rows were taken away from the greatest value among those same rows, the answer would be 11.2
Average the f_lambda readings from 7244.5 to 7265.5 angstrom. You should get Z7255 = 11.1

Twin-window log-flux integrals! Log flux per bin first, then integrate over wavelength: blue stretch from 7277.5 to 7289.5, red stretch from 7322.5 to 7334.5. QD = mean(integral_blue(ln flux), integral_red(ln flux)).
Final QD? 28.8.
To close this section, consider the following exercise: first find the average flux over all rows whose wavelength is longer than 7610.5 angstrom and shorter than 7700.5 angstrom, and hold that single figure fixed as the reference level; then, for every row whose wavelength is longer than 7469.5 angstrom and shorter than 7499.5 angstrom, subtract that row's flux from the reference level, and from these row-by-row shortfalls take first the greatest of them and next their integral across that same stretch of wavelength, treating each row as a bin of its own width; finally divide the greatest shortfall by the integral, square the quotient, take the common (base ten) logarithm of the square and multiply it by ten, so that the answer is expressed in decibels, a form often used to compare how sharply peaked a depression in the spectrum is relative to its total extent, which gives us -55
